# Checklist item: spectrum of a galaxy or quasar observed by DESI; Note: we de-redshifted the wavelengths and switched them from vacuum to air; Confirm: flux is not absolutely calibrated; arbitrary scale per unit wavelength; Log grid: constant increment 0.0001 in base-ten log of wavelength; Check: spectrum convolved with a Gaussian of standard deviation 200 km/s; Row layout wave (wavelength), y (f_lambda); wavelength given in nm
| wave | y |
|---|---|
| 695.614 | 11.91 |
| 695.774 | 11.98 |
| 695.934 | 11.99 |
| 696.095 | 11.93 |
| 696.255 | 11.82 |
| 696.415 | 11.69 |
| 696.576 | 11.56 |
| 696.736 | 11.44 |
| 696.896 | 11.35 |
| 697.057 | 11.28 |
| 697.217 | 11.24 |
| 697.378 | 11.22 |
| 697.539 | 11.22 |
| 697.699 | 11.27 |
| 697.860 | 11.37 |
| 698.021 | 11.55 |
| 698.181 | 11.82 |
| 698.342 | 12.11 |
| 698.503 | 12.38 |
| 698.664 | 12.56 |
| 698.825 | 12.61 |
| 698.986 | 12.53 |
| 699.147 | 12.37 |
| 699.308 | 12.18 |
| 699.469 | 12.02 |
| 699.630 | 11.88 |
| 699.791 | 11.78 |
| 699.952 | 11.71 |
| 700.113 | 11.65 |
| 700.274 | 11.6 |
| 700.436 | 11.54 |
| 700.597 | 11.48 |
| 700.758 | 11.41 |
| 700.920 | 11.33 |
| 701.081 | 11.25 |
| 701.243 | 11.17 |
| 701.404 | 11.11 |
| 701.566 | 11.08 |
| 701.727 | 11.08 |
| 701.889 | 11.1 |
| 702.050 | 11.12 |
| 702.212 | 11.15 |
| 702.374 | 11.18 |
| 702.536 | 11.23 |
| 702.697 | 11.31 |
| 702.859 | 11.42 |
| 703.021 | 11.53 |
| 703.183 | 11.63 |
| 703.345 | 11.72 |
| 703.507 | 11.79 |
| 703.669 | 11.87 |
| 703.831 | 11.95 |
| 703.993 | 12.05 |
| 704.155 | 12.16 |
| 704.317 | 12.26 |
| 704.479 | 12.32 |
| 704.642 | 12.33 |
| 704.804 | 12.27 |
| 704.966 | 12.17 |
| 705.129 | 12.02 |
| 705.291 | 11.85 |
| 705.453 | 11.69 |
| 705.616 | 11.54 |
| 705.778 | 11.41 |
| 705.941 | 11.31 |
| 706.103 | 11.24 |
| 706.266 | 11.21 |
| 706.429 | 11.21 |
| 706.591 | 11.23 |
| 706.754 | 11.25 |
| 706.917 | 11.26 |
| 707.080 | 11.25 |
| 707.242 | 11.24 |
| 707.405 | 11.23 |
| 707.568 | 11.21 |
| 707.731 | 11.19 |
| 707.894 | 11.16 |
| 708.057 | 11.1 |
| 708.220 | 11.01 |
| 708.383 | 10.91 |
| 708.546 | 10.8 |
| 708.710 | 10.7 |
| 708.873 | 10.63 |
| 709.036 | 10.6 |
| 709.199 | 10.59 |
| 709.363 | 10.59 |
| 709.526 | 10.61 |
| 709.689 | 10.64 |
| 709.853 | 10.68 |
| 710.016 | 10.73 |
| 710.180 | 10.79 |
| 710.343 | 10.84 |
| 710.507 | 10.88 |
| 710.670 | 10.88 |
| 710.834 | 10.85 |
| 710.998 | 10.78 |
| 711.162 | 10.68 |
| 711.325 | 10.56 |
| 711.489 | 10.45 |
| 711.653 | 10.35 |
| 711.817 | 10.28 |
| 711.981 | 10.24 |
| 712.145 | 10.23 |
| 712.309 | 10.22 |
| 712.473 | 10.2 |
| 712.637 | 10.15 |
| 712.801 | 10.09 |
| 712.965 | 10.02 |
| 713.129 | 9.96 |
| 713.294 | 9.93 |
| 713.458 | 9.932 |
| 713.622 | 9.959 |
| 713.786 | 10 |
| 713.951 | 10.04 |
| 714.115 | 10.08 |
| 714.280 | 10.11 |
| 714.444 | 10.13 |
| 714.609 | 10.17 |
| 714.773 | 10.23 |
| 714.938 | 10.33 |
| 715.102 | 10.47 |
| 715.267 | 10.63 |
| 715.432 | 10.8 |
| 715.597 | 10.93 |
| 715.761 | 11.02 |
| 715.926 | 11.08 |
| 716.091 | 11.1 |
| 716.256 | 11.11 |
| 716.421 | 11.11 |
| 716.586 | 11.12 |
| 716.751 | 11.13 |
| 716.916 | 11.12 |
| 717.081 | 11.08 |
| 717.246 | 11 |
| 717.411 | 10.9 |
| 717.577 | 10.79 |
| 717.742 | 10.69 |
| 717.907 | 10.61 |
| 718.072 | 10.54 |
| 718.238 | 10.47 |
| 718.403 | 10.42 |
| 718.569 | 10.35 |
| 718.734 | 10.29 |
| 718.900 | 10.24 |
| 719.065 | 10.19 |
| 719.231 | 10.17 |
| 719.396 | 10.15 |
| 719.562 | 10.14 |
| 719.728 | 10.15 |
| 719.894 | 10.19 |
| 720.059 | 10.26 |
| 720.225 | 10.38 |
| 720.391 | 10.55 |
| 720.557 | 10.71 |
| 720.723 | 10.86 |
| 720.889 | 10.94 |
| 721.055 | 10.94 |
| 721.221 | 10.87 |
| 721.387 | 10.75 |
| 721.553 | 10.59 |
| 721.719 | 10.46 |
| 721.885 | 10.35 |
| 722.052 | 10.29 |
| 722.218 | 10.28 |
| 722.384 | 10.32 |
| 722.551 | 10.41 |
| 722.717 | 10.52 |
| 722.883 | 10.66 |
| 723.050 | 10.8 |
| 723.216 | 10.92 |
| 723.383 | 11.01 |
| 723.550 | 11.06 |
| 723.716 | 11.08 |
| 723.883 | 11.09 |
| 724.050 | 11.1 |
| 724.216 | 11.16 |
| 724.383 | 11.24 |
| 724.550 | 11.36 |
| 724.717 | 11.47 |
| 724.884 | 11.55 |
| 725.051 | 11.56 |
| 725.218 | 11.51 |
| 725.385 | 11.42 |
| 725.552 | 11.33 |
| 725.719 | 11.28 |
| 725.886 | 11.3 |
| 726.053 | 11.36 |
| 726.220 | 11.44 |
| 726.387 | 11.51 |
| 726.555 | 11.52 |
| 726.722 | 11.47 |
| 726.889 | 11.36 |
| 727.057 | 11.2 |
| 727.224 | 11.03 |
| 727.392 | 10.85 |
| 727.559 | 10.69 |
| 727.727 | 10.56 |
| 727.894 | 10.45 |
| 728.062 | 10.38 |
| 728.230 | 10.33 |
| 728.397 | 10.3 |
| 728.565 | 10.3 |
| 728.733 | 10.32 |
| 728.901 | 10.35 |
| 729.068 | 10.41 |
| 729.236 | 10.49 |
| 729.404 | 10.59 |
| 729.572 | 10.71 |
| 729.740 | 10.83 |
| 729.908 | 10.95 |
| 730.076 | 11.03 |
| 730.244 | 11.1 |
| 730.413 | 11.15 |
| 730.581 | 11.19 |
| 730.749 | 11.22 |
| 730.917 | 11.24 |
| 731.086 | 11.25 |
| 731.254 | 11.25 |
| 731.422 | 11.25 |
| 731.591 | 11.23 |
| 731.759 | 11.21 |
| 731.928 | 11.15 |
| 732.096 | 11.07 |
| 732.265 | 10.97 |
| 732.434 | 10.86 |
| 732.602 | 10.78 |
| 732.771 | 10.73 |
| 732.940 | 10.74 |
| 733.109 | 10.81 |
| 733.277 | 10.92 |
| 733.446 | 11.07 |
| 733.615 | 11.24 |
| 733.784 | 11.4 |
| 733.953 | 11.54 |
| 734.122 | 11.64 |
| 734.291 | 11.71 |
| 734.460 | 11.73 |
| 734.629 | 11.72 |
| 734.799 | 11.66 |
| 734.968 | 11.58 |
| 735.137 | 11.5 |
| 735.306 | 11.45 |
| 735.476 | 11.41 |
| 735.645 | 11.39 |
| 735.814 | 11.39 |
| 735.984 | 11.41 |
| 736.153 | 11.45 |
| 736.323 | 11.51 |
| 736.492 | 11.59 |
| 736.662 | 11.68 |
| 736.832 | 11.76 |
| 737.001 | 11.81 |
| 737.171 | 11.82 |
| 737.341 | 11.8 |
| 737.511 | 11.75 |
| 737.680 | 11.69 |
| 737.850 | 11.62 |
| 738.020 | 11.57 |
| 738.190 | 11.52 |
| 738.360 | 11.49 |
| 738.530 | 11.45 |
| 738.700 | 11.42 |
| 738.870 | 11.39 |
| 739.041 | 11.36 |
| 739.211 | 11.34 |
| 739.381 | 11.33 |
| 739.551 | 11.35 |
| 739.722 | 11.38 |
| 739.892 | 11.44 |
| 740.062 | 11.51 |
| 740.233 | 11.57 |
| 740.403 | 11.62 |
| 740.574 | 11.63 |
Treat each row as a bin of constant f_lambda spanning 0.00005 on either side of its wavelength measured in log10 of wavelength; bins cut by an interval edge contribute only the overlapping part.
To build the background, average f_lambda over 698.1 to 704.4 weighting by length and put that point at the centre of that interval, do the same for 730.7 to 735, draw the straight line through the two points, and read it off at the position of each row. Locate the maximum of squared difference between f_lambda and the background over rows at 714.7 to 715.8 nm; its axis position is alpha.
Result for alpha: 714.773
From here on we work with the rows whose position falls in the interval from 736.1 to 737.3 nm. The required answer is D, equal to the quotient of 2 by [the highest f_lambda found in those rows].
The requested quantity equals 0.169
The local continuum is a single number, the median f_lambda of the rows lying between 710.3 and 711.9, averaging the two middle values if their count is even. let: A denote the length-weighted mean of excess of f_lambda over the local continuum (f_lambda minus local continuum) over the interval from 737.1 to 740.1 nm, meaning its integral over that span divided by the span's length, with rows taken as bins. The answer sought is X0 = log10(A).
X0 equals -0.11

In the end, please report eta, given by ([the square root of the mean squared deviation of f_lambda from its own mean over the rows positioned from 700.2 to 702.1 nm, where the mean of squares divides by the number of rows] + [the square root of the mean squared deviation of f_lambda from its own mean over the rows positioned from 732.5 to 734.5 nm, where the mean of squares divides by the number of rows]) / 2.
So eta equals 0.28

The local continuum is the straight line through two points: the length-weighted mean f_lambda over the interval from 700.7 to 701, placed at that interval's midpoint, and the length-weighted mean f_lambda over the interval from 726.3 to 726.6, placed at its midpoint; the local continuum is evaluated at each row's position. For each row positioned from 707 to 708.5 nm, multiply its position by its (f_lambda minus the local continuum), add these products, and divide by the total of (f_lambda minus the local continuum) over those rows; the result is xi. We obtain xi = 707.91 nm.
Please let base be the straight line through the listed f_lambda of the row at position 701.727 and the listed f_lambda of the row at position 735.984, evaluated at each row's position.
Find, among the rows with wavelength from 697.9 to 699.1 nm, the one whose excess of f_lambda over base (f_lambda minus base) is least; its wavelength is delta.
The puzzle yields 698.021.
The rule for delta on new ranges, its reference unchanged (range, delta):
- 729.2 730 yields 729.236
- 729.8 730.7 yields 729.908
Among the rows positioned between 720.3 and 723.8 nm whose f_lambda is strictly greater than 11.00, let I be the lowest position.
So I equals 723.383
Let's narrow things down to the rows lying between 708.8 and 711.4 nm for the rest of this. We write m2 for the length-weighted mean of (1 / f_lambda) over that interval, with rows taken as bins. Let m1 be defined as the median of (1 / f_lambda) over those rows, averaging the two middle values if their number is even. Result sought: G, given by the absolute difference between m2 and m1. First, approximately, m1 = 0.0936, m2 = 0.093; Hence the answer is 0.0002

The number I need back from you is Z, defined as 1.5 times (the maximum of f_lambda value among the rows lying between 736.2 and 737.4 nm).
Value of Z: 17.7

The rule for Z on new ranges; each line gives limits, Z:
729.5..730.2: 16.5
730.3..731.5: 16.9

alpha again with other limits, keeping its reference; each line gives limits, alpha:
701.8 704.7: 704.642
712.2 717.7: 713.294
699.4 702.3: 701.566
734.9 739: 737.171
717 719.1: 719.065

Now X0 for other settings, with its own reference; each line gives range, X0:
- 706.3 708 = -0.31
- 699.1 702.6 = -0.13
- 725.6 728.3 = -0.49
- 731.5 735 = -0.31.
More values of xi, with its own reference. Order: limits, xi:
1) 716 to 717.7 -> 716.94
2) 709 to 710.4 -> 709.64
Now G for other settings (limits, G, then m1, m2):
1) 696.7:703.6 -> 0.0009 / 0.0874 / 0.086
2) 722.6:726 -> 0.0003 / 0.0893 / 0.090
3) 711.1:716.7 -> 0.0015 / 0.0977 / 0.096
